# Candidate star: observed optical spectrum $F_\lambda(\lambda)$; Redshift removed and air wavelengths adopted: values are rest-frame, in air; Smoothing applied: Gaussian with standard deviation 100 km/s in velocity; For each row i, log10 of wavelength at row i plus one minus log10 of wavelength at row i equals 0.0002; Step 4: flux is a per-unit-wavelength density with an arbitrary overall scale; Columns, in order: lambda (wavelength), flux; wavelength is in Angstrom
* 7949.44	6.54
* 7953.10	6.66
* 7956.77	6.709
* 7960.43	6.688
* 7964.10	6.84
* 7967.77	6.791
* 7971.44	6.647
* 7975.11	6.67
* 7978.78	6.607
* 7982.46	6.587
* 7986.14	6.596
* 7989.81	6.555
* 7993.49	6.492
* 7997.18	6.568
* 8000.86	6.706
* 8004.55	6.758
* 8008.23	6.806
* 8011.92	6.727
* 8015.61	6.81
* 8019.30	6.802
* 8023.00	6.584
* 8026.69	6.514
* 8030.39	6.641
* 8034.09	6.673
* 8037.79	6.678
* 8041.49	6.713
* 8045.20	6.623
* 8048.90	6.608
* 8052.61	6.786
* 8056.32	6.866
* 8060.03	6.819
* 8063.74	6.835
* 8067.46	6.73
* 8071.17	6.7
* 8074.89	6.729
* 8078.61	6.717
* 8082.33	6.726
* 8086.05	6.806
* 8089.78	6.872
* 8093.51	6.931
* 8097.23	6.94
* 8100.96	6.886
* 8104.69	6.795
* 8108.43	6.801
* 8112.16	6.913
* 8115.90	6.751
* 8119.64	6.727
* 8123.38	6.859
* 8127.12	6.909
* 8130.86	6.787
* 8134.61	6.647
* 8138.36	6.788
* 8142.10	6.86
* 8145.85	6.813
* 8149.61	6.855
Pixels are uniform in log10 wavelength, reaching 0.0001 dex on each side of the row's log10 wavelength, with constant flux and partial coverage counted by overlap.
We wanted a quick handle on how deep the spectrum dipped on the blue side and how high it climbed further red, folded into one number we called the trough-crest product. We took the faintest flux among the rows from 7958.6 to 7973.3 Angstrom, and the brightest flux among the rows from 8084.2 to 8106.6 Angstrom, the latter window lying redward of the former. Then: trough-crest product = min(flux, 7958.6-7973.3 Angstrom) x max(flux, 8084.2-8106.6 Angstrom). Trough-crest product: 46.1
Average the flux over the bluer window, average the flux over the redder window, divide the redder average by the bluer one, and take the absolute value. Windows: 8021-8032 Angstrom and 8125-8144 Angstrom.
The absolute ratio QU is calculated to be 1.03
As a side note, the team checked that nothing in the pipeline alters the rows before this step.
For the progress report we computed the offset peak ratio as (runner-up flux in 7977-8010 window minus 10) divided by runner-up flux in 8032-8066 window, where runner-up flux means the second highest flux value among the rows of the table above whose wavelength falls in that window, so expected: -0.474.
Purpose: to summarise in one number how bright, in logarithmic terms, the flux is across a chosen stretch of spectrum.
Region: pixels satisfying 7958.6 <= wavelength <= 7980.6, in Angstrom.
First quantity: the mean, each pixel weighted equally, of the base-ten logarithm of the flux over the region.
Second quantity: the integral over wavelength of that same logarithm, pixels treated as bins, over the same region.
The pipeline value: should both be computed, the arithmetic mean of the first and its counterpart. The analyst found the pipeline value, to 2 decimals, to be 9.51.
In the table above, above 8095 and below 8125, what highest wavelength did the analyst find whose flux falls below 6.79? 8119.64 Angstrom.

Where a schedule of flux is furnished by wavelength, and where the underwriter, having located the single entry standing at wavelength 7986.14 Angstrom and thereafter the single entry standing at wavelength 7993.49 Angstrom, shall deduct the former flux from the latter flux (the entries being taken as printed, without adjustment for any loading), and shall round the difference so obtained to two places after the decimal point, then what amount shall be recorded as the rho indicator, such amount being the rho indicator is -0.10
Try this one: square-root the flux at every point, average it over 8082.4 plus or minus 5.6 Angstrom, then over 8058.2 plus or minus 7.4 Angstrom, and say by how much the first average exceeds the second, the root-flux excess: -0.015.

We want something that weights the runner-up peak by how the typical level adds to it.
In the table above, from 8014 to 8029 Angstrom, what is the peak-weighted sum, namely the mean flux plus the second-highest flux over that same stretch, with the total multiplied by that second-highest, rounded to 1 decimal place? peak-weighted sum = 91.7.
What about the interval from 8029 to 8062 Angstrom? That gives 92.3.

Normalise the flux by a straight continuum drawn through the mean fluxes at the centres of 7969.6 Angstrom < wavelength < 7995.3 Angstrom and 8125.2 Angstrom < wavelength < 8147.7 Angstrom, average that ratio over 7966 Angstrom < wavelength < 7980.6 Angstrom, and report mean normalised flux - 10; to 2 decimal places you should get -8.99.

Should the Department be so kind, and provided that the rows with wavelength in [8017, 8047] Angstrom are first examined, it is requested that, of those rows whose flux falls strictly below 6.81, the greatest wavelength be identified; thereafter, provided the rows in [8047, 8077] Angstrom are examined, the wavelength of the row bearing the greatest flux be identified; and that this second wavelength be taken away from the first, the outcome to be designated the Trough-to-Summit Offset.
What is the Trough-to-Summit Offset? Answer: -11.1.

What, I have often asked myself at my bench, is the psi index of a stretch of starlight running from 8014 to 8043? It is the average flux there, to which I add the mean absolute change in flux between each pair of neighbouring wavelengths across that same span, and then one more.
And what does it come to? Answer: 7.75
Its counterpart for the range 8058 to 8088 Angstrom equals 7.80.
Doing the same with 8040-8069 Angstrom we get 7.82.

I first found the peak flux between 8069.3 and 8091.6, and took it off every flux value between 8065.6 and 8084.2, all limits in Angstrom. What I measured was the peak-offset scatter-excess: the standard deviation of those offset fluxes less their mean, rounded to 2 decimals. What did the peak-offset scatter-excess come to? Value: 0.16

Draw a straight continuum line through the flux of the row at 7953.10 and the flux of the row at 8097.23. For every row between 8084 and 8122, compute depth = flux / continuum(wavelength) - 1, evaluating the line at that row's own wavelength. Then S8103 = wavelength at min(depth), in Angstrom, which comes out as 8119.64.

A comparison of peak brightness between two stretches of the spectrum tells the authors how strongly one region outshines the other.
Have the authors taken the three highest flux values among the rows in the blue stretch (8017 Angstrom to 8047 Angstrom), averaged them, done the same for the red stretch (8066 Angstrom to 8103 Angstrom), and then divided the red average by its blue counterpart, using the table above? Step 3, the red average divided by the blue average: 1.03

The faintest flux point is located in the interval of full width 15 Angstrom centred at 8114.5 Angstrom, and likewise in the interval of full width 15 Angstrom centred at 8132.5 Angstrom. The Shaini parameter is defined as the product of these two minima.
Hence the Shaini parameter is 44.7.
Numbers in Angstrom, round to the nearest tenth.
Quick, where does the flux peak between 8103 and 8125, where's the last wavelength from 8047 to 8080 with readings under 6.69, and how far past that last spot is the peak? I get 63.3 Angstrom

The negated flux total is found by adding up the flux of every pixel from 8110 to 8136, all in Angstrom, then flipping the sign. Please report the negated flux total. -47.6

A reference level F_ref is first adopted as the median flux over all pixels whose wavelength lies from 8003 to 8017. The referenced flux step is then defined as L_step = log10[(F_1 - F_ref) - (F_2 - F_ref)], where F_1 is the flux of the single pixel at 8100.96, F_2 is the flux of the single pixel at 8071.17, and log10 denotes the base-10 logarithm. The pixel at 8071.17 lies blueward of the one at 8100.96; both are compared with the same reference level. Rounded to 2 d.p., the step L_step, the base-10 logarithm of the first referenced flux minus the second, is -0.73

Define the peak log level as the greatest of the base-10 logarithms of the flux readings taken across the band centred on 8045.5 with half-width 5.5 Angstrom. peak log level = 0.827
